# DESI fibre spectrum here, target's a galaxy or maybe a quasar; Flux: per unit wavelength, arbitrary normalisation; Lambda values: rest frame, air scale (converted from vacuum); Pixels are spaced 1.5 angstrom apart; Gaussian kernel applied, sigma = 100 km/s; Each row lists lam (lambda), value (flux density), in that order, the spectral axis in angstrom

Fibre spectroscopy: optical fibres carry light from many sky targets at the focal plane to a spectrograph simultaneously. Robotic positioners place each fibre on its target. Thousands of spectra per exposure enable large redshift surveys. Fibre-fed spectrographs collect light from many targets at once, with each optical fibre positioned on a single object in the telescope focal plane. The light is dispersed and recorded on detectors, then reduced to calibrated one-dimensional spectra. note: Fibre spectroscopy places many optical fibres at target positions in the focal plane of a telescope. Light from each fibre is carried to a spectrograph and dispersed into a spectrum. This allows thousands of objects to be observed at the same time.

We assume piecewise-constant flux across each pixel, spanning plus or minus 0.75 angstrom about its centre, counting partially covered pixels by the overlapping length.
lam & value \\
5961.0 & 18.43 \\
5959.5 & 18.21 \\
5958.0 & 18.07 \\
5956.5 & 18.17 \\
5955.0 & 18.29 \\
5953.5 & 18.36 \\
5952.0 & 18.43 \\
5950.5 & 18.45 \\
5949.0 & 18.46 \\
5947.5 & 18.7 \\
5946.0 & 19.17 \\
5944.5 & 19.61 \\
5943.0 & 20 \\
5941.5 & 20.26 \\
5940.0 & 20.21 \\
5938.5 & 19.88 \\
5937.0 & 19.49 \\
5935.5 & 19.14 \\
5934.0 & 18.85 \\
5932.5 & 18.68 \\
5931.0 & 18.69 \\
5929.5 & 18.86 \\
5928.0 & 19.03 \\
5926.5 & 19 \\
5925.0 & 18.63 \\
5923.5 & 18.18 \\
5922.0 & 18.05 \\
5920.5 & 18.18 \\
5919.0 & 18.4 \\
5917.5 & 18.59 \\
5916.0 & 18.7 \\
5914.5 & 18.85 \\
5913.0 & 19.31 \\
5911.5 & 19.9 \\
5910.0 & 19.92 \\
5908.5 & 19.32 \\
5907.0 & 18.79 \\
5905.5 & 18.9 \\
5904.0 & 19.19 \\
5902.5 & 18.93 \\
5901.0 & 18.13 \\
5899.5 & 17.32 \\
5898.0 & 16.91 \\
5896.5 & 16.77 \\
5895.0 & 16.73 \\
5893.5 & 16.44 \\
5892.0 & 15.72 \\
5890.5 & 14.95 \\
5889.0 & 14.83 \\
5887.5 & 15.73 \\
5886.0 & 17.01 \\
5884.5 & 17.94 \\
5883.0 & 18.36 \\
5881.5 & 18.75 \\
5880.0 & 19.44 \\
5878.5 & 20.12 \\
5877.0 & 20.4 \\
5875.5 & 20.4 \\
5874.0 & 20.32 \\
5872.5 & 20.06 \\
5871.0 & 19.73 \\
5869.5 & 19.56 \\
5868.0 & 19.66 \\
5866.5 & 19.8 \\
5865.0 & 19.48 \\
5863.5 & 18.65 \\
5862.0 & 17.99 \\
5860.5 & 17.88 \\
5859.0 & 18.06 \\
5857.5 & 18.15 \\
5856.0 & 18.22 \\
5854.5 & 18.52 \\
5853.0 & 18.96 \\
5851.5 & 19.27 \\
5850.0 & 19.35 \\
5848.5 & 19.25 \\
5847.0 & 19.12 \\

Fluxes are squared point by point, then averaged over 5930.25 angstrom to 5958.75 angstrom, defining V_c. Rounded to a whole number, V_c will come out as 361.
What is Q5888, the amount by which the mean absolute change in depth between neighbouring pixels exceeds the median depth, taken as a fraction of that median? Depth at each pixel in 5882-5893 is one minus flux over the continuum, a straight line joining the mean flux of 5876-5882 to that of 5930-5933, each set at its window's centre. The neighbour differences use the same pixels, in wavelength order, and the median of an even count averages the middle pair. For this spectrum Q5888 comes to -0.81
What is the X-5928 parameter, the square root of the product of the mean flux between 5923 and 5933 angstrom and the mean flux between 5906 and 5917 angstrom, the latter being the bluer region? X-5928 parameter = 19.0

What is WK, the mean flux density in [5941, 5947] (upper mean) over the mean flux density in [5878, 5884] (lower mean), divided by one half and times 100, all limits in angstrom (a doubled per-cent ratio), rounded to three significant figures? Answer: 206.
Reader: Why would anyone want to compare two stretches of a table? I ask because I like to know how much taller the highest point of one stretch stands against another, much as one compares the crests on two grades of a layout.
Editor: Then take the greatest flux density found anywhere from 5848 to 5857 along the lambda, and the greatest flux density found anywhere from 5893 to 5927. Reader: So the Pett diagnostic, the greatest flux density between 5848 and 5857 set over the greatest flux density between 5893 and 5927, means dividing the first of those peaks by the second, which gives 0.97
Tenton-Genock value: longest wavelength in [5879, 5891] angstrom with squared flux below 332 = 5890.5 angstrom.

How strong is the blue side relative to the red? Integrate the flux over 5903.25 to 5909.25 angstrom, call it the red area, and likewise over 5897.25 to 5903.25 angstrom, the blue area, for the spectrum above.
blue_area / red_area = 0.94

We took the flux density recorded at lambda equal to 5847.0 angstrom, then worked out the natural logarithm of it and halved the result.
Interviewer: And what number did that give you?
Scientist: 1.475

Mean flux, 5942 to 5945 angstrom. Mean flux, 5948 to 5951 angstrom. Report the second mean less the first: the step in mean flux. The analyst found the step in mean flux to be -1.4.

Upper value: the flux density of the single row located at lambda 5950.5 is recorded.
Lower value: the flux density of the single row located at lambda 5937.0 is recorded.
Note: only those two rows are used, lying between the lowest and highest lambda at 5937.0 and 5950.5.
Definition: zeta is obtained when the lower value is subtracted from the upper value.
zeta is -1.0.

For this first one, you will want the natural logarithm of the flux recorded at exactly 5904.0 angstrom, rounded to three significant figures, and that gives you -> 2.95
